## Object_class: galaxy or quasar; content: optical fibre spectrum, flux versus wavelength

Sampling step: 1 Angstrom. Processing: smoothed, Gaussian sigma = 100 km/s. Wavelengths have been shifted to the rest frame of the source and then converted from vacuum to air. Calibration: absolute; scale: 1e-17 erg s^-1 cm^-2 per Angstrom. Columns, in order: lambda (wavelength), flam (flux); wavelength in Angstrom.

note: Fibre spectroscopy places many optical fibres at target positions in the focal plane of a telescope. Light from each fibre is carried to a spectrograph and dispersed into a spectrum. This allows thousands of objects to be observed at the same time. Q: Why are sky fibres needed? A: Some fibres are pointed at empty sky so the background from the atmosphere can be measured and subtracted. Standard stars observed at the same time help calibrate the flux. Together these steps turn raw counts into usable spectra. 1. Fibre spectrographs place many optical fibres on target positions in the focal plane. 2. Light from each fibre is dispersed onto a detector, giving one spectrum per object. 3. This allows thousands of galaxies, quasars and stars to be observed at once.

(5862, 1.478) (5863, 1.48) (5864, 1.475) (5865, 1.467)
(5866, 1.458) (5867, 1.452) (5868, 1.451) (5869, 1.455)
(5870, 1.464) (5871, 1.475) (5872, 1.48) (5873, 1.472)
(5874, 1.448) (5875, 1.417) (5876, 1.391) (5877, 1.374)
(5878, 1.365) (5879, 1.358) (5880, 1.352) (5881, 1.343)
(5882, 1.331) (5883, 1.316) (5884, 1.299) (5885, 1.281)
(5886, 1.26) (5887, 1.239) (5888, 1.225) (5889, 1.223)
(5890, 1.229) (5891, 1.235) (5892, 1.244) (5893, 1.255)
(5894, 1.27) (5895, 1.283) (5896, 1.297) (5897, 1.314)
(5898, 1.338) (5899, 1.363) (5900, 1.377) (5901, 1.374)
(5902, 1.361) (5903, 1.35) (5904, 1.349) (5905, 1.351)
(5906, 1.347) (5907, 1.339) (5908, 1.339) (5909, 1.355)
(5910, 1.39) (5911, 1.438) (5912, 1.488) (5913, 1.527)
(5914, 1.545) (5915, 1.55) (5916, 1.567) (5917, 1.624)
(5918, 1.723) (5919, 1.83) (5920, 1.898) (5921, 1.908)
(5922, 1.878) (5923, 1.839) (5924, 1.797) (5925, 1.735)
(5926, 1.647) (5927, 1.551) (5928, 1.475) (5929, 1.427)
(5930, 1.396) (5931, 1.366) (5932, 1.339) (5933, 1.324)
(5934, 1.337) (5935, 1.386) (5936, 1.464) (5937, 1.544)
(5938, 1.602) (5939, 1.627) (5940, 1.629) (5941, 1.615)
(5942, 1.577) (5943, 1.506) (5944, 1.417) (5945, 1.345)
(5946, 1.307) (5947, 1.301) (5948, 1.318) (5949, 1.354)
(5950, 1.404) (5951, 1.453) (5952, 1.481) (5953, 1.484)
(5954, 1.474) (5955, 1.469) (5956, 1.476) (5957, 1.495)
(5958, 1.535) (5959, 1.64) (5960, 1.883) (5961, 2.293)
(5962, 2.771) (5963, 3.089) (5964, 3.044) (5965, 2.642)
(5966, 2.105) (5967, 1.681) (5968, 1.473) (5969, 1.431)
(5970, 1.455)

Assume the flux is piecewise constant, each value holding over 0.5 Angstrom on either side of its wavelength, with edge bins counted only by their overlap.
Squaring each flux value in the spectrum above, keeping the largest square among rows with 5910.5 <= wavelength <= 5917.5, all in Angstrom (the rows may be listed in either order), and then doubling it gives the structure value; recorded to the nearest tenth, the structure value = 5.3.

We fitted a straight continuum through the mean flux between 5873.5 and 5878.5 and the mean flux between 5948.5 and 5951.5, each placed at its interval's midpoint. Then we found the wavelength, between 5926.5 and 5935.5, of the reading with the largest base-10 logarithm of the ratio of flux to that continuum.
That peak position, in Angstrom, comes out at 5927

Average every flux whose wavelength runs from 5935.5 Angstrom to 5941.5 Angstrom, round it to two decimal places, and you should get 1.58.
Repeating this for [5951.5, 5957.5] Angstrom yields 1.48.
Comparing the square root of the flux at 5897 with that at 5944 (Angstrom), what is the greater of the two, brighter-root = 1.19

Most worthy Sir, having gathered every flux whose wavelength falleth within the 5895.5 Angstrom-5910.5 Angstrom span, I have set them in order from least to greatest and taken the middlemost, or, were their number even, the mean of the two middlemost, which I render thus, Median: 1.35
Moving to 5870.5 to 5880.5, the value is 1.40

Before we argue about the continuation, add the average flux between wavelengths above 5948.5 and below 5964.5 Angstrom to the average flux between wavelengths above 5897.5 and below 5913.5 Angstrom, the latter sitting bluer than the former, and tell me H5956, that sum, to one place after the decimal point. 3.2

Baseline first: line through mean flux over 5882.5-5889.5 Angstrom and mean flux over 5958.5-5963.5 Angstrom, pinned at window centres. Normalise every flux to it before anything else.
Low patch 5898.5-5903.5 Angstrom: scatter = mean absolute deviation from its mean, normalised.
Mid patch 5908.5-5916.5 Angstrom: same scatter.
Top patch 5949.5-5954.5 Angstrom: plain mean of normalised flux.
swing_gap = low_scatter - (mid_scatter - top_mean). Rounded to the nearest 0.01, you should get 0.65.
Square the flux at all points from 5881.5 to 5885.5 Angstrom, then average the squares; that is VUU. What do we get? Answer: 1.71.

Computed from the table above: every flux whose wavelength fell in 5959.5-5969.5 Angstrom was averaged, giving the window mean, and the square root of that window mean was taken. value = 1.50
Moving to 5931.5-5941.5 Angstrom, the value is 1.22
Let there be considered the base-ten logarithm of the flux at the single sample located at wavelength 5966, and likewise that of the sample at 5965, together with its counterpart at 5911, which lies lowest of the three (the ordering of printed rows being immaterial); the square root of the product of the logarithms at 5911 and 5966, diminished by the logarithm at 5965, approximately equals -0.20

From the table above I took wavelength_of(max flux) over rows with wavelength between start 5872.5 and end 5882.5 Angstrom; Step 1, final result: 5873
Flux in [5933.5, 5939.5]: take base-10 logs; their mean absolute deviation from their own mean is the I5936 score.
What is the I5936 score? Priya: 0.029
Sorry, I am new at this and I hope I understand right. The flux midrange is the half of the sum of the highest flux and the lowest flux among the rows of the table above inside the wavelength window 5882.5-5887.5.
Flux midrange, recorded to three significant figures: 1.28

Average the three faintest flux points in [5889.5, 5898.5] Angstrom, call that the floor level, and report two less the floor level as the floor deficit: 0.76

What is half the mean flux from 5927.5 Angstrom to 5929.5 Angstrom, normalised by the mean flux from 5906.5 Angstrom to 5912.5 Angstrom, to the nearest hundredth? 0.52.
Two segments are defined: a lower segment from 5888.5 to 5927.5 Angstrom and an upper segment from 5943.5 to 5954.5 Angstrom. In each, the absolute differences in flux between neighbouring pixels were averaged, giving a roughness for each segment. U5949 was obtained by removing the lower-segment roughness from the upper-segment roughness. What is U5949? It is 0.00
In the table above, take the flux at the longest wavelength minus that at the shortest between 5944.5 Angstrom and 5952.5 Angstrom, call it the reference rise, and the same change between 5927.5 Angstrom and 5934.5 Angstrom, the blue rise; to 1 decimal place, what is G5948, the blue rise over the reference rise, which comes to -1.0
